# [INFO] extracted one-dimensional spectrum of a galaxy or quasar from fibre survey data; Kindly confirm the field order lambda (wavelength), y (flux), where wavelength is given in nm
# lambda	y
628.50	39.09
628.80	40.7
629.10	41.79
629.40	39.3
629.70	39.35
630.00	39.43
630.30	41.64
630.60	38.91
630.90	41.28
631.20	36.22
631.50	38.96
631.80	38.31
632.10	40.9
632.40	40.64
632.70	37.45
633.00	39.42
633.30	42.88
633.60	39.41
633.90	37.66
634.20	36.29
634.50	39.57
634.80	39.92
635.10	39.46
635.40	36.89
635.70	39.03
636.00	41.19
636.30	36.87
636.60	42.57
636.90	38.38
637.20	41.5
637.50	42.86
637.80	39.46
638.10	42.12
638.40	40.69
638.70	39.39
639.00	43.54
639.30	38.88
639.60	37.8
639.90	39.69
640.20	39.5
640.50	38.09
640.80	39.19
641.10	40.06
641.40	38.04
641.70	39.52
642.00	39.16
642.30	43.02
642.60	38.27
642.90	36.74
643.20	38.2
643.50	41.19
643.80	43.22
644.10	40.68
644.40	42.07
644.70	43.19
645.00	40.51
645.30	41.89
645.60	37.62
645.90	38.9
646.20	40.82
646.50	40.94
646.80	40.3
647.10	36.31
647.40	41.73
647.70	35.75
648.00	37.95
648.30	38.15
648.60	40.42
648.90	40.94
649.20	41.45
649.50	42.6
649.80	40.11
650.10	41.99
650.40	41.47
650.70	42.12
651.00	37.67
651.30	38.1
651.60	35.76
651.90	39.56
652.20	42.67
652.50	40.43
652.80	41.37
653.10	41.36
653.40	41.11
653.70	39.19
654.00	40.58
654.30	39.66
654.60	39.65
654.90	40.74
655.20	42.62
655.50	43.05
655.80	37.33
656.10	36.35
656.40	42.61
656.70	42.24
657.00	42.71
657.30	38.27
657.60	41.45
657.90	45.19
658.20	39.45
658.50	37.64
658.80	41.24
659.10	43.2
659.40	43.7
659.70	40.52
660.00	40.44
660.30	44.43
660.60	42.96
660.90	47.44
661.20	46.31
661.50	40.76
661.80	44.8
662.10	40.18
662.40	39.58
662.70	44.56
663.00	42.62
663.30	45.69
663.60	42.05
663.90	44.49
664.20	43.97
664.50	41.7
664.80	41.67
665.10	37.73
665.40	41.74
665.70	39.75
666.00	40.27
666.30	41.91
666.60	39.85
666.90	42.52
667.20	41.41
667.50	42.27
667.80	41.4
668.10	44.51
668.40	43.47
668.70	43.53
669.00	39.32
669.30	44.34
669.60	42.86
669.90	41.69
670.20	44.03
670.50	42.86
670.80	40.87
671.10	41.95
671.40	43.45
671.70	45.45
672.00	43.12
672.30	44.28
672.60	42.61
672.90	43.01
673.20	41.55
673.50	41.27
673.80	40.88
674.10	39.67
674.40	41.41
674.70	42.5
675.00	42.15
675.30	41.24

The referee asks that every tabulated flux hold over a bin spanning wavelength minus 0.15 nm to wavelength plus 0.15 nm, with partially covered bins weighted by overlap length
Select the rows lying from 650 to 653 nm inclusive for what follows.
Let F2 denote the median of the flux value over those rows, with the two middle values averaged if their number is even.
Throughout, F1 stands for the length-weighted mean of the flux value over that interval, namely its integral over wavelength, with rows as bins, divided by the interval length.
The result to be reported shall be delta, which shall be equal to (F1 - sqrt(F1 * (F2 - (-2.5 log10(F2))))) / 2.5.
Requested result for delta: -0.94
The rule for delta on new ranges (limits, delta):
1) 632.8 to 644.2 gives -0.73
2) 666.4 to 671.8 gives -0.83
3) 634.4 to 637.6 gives -0.74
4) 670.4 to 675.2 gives -0.80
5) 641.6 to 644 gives -0.66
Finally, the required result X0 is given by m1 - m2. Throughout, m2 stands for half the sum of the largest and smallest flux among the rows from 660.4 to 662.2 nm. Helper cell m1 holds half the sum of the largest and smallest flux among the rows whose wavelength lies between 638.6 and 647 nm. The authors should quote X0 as -3.7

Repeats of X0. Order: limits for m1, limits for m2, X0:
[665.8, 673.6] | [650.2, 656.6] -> 3.0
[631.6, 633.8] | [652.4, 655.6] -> -1.0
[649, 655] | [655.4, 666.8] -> -2.7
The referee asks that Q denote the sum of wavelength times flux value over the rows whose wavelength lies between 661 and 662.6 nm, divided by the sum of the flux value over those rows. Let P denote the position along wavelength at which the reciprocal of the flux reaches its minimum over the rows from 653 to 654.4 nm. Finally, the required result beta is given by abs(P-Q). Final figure 8.68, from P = 653.10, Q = 661.78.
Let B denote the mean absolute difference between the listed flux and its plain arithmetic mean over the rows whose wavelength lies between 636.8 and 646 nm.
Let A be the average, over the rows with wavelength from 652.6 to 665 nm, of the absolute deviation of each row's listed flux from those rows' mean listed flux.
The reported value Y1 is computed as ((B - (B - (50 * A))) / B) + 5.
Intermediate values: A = 1.9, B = 1.62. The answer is 65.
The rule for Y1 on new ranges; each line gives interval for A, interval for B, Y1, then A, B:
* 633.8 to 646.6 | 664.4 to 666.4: 70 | 1.6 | 1.23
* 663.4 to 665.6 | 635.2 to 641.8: 51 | 1.4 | 1.48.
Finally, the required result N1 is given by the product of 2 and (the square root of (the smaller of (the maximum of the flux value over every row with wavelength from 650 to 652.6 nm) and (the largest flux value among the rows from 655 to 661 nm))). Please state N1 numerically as 13.06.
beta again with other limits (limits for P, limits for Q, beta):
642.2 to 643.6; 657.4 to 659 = 15.89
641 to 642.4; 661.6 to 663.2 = 20.10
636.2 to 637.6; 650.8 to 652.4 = 14.12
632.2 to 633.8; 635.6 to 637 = 3.00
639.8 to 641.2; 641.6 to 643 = 1.19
